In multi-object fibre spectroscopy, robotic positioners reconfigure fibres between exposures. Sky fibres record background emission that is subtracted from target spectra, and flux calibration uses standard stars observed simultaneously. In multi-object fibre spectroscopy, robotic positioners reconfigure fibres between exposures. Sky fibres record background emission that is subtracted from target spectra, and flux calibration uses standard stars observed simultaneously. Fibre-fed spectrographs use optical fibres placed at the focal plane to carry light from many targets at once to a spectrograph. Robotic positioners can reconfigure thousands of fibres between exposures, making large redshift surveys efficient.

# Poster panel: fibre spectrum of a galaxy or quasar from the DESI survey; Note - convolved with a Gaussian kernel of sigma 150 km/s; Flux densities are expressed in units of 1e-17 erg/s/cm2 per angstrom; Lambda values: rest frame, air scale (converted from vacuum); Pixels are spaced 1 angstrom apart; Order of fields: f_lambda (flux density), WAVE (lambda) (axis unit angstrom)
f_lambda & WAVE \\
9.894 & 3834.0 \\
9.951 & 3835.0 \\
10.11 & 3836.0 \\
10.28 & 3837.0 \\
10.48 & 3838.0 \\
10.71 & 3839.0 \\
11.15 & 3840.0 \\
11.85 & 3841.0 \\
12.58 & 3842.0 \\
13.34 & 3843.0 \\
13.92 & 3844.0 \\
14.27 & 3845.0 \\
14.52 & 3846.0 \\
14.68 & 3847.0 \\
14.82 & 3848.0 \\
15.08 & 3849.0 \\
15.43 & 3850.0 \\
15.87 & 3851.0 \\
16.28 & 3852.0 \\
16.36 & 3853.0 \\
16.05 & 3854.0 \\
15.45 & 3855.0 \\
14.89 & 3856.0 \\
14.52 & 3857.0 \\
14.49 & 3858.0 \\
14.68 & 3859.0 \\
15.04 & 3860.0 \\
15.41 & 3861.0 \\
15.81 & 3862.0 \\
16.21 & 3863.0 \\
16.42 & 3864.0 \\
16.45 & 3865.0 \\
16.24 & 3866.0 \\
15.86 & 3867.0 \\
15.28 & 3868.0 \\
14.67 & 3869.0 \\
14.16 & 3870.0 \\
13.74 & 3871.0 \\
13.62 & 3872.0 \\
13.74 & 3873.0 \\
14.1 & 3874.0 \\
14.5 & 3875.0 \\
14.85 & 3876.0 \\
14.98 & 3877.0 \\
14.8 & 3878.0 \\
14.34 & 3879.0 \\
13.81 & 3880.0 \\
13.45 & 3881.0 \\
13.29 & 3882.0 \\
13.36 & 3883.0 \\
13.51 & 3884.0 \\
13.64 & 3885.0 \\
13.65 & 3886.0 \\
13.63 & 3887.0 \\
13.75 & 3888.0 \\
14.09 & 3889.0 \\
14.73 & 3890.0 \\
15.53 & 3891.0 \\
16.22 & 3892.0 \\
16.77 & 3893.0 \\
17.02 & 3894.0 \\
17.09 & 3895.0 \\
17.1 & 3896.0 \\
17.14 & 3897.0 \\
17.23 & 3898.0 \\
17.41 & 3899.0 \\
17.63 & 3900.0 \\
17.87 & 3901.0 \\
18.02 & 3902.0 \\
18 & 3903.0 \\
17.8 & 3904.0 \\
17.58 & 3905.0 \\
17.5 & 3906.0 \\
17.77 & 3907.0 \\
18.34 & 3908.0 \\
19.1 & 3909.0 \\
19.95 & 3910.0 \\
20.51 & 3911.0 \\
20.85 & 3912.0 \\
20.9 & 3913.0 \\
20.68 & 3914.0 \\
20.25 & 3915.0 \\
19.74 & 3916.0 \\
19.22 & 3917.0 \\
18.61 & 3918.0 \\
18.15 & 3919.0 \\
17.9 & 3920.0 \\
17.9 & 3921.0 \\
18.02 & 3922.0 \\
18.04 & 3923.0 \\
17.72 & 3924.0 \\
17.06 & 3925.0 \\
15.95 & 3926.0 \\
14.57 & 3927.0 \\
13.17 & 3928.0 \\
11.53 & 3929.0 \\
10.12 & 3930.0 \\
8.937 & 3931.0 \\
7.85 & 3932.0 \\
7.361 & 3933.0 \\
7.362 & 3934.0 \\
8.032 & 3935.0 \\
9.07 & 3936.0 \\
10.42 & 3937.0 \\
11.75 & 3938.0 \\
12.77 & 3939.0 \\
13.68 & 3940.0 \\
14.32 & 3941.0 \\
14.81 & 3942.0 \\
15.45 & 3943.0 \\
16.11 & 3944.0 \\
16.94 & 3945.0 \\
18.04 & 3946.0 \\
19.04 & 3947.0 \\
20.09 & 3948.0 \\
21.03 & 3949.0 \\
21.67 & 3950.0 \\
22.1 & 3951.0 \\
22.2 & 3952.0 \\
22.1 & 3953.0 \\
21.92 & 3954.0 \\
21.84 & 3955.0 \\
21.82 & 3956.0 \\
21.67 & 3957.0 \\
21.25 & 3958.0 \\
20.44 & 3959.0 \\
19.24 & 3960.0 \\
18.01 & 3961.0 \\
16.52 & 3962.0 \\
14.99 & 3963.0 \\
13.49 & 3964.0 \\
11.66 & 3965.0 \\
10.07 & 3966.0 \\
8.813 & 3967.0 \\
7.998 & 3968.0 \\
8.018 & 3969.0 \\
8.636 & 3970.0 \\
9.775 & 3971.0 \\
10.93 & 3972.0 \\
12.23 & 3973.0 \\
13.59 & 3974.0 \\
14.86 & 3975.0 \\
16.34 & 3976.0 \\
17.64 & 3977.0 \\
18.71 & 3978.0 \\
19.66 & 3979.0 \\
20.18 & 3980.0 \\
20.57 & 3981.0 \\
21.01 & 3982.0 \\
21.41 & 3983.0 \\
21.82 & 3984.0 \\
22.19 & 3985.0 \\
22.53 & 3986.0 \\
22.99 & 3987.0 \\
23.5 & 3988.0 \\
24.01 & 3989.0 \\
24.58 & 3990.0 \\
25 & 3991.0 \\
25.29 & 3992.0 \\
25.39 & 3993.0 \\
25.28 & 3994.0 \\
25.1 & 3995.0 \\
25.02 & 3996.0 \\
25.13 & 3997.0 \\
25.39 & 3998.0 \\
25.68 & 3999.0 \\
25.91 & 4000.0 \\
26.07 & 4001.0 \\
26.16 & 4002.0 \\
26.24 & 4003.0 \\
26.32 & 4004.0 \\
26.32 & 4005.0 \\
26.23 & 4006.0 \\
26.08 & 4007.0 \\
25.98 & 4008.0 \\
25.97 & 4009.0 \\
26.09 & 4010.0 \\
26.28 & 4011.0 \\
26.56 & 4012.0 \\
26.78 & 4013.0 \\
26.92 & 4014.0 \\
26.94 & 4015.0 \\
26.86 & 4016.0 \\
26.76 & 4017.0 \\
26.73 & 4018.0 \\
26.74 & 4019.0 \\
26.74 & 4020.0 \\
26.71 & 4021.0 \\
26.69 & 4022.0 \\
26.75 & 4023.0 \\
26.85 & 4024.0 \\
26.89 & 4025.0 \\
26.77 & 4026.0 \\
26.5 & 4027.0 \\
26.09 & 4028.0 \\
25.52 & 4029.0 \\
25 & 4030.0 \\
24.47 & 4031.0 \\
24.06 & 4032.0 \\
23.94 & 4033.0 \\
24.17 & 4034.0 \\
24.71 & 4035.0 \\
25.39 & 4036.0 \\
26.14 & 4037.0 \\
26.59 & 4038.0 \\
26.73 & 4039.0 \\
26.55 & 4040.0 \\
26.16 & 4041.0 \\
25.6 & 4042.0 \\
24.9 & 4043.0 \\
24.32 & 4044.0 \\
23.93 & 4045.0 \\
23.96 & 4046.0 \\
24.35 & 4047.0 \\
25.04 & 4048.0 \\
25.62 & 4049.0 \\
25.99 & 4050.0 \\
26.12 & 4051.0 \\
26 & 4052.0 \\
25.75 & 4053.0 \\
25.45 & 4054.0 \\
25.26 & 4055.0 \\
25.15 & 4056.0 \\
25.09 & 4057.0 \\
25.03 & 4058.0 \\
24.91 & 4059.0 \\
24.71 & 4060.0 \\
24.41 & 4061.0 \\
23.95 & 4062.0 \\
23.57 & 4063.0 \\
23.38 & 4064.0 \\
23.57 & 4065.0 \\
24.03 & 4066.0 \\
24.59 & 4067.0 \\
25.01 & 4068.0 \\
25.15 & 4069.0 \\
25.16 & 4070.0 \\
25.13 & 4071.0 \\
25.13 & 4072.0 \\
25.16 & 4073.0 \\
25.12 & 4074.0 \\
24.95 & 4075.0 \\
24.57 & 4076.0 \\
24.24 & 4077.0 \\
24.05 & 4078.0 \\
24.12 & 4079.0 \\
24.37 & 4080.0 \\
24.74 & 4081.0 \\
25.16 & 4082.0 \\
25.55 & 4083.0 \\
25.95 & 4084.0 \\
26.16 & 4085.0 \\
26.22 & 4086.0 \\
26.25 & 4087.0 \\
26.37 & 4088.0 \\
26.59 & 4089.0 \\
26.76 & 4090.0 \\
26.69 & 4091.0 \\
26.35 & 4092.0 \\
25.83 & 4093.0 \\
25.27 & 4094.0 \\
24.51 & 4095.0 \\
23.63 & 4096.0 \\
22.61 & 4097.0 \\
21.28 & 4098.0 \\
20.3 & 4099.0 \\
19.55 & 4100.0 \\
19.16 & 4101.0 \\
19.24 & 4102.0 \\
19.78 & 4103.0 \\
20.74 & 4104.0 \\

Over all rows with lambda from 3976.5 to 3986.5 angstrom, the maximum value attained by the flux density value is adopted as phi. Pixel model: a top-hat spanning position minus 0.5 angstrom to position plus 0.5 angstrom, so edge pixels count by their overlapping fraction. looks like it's 22.53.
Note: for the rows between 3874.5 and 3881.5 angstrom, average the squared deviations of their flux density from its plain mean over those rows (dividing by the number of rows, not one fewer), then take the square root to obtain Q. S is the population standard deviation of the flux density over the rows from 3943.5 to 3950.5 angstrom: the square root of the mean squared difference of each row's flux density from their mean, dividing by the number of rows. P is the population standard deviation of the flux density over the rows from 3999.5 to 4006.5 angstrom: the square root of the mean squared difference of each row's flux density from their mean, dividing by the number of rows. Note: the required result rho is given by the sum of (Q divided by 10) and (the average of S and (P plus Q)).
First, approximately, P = 0.1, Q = 0.5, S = 1.9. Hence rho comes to 1.35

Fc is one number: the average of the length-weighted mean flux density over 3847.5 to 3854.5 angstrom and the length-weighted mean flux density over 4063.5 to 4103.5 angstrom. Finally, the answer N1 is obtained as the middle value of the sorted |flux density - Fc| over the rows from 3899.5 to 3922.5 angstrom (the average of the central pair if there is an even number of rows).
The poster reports 1.8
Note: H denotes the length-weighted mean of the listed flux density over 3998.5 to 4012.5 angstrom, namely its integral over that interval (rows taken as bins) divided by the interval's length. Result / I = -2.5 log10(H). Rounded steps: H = 26.1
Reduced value -3.54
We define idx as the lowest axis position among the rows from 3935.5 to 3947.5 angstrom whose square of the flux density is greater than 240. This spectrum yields 3944.0 angstrom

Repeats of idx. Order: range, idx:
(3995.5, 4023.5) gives 3996.0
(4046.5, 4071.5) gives 4047.0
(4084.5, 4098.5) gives 4085.0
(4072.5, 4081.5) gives 4073.0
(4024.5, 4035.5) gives 4025.0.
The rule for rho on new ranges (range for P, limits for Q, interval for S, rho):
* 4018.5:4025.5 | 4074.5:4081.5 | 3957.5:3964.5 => 1.54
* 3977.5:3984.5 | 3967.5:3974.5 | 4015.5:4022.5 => 1.73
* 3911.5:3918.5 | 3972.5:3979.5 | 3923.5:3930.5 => 3.24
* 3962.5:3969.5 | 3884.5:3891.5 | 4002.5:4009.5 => 1.75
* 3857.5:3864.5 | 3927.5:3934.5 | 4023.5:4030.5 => 1.93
